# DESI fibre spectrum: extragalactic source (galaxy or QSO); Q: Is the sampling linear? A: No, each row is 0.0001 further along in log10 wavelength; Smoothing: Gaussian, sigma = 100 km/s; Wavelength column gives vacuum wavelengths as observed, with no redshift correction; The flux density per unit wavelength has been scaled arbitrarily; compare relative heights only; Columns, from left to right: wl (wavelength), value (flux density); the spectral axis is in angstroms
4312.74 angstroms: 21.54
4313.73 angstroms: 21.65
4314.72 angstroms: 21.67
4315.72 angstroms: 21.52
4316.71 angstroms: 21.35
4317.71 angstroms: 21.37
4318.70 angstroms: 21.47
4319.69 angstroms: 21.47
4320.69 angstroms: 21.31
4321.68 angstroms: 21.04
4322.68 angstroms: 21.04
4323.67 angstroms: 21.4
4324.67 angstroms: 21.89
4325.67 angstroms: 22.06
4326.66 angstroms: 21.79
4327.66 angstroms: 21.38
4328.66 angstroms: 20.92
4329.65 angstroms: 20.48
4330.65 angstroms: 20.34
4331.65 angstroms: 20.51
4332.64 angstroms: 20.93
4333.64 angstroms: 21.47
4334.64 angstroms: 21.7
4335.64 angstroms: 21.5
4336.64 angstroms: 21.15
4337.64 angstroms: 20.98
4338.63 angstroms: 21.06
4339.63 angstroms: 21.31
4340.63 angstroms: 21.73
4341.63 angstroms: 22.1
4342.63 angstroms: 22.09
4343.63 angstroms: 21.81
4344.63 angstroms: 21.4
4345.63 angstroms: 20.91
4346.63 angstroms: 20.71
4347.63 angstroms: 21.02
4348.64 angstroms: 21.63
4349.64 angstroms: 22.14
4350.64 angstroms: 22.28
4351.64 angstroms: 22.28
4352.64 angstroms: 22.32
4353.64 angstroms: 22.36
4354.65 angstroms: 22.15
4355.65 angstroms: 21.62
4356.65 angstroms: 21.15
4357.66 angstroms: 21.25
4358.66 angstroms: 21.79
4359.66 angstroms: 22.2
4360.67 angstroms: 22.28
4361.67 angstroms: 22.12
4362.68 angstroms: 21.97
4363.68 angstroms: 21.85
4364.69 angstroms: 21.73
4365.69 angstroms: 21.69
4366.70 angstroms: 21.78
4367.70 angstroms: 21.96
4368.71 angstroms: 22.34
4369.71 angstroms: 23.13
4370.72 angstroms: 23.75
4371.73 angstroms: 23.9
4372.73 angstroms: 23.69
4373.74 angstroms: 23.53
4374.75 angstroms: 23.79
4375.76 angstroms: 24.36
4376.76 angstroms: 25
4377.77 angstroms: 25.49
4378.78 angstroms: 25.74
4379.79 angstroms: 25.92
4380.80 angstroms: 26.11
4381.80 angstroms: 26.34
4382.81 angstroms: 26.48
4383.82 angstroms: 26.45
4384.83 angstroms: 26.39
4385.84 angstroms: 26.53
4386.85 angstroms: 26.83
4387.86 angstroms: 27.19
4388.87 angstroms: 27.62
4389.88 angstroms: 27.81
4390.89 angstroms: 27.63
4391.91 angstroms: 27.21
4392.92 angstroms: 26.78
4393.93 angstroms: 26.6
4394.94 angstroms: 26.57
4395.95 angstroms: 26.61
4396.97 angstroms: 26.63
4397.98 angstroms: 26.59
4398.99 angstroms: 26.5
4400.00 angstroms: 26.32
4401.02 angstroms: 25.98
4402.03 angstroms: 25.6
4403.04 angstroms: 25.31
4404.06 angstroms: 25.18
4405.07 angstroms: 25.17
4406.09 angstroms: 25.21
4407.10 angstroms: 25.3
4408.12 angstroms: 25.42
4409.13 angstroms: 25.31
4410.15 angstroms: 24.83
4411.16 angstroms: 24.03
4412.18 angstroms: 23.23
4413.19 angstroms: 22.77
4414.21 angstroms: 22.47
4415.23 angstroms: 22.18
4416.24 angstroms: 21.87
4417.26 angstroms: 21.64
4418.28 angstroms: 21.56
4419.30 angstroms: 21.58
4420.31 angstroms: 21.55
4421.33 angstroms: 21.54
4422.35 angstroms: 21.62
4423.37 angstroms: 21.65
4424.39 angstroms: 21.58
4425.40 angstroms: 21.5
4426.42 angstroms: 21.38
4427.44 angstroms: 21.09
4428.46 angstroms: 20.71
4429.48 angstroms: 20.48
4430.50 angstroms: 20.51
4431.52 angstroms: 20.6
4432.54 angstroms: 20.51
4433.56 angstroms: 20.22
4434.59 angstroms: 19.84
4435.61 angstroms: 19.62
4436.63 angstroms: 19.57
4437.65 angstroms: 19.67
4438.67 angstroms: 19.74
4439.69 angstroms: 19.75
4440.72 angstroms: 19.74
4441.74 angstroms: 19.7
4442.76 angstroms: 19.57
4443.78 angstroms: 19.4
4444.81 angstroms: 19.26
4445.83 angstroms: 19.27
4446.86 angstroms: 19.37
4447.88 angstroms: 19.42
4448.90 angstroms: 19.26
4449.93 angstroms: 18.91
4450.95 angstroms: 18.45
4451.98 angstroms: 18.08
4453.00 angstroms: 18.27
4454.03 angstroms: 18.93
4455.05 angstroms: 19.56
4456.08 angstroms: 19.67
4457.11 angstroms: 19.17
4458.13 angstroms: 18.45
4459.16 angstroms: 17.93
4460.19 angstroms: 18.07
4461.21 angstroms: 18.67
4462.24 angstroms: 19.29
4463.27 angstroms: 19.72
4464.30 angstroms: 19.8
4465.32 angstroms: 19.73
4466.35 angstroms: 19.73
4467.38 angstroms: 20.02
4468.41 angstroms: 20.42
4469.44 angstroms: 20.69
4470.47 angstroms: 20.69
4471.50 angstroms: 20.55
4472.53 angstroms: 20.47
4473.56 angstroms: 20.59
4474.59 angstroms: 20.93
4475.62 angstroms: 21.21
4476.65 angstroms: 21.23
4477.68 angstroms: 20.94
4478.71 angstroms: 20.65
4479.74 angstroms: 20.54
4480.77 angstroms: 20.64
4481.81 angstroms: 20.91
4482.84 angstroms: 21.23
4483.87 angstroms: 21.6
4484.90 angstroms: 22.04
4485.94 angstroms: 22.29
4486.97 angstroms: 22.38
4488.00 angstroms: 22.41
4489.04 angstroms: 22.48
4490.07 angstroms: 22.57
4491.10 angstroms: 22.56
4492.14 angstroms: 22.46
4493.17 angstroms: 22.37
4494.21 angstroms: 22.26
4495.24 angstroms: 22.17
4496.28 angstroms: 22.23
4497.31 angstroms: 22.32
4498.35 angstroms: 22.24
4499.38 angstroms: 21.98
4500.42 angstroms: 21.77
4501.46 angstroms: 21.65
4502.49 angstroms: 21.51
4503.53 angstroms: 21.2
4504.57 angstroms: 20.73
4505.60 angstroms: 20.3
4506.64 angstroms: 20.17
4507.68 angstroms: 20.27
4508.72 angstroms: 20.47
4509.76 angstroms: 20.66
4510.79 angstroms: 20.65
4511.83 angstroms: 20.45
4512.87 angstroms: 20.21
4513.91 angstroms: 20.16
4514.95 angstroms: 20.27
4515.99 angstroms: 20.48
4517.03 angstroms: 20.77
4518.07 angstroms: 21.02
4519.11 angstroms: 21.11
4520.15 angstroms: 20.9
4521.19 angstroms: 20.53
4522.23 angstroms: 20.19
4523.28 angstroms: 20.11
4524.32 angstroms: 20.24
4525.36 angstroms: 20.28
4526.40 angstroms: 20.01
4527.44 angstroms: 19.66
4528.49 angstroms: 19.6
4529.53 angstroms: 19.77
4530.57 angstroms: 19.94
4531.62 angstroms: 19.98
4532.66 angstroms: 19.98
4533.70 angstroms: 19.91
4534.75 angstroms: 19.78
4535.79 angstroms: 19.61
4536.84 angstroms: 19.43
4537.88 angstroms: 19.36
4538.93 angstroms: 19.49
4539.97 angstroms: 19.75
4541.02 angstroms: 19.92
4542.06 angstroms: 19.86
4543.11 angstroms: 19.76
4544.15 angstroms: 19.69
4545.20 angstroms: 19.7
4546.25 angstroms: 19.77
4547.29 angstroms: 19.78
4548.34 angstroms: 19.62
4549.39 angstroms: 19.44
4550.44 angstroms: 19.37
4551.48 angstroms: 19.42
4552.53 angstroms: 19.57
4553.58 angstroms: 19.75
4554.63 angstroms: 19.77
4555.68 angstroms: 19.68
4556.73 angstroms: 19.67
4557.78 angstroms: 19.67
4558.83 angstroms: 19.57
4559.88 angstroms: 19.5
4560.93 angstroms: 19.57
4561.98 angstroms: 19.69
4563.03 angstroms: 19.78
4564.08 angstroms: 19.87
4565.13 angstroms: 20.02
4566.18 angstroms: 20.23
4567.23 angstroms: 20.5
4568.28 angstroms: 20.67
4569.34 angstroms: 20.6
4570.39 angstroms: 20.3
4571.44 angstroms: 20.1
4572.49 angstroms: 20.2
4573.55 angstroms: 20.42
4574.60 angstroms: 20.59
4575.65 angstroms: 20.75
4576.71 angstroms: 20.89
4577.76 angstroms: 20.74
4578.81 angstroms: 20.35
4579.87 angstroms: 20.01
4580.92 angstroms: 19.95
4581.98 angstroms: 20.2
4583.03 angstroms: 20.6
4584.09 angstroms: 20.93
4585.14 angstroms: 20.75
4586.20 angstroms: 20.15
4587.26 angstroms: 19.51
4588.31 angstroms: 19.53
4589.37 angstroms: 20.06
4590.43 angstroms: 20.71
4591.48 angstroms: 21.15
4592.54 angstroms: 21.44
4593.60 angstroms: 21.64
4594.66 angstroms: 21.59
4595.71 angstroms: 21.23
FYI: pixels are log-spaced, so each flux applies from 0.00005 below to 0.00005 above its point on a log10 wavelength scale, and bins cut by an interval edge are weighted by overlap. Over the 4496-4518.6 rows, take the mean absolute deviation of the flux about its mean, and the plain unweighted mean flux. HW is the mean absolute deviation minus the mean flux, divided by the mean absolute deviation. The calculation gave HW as -31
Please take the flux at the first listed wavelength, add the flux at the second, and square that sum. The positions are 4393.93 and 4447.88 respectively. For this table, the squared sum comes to 2118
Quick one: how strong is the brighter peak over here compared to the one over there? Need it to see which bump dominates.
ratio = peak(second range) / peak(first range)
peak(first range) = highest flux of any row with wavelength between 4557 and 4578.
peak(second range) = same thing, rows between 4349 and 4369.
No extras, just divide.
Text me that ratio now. 1.07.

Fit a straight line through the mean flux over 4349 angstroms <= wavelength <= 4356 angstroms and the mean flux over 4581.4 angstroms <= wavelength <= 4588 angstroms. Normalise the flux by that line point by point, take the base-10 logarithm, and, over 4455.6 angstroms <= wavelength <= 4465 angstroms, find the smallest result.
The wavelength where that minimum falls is 4459.16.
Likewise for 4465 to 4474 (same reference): 4465.32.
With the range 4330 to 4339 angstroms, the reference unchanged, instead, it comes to 4330.65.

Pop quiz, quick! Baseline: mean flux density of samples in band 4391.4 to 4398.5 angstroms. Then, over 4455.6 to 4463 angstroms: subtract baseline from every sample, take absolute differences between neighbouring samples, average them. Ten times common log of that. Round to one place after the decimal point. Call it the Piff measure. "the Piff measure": -2.9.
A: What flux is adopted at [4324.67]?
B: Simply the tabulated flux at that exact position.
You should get 21.89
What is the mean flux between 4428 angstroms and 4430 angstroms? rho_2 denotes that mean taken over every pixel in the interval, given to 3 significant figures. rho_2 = 20.6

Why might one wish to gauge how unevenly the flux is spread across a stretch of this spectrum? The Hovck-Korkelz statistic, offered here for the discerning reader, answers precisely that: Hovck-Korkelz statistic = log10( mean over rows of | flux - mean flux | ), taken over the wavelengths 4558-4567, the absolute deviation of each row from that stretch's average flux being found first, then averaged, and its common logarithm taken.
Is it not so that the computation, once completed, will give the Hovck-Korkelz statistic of -0.71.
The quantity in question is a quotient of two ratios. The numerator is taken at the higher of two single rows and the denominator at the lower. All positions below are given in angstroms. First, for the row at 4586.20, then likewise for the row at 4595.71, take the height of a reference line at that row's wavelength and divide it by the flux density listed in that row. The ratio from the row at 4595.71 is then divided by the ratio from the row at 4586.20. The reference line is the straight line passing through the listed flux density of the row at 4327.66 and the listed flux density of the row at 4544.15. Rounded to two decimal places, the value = 0.95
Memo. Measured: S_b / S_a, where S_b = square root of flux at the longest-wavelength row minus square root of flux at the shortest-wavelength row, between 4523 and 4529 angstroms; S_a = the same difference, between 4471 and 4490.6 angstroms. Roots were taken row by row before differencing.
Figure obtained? -0.26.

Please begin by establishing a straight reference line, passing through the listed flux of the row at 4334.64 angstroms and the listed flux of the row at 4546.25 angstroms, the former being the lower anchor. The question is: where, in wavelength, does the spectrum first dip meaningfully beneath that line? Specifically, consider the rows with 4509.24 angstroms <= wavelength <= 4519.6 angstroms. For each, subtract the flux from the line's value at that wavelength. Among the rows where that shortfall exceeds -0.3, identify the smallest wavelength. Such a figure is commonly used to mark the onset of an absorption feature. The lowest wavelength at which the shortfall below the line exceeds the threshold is 4512.87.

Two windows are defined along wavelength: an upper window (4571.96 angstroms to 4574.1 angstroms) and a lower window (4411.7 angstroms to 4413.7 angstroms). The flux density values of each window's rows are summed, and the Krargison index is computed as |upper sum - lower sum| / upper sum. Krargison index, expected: 0.13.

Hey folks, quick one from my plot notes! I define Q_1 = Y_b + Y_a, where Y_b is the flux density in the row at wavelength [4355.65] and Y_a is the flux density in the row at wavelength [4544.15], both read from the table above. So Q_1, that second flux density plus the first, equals 41.3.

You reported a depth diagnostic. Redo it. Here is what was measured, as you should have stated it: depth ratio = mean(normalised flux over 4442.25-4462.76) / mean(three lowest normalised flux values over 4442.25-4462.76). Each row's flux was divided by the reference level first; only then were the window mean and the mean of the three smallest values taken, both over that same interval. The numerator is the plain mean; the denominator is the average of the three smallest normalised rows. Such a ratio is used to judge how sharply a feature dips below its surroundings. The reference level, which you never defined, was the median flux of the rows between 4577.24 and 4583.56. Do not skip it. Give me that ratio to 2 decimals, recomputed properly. 1.05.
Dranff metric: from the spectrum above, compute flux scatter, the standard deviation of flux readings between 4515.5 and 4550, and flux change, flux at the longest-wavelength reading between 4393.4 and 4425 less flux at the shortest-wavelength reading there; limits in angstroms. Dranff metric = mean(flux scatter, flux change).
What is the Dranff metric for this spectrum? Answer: -2.3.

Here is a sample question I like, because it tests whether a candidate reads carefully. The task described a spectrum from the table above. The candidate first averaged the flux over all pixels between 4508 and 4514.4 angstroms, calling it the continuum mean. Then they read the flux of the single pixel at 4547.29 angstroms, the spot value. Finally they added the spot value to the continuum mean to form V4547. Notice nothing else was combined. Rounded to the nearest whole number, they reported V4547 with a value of 40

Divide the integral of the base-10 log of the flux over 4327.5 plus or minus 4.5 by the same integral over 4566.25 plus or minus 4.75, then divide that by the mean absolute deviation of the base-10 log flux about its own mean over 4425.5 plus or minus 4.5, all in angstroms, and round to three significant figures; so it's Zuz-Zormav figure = 134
